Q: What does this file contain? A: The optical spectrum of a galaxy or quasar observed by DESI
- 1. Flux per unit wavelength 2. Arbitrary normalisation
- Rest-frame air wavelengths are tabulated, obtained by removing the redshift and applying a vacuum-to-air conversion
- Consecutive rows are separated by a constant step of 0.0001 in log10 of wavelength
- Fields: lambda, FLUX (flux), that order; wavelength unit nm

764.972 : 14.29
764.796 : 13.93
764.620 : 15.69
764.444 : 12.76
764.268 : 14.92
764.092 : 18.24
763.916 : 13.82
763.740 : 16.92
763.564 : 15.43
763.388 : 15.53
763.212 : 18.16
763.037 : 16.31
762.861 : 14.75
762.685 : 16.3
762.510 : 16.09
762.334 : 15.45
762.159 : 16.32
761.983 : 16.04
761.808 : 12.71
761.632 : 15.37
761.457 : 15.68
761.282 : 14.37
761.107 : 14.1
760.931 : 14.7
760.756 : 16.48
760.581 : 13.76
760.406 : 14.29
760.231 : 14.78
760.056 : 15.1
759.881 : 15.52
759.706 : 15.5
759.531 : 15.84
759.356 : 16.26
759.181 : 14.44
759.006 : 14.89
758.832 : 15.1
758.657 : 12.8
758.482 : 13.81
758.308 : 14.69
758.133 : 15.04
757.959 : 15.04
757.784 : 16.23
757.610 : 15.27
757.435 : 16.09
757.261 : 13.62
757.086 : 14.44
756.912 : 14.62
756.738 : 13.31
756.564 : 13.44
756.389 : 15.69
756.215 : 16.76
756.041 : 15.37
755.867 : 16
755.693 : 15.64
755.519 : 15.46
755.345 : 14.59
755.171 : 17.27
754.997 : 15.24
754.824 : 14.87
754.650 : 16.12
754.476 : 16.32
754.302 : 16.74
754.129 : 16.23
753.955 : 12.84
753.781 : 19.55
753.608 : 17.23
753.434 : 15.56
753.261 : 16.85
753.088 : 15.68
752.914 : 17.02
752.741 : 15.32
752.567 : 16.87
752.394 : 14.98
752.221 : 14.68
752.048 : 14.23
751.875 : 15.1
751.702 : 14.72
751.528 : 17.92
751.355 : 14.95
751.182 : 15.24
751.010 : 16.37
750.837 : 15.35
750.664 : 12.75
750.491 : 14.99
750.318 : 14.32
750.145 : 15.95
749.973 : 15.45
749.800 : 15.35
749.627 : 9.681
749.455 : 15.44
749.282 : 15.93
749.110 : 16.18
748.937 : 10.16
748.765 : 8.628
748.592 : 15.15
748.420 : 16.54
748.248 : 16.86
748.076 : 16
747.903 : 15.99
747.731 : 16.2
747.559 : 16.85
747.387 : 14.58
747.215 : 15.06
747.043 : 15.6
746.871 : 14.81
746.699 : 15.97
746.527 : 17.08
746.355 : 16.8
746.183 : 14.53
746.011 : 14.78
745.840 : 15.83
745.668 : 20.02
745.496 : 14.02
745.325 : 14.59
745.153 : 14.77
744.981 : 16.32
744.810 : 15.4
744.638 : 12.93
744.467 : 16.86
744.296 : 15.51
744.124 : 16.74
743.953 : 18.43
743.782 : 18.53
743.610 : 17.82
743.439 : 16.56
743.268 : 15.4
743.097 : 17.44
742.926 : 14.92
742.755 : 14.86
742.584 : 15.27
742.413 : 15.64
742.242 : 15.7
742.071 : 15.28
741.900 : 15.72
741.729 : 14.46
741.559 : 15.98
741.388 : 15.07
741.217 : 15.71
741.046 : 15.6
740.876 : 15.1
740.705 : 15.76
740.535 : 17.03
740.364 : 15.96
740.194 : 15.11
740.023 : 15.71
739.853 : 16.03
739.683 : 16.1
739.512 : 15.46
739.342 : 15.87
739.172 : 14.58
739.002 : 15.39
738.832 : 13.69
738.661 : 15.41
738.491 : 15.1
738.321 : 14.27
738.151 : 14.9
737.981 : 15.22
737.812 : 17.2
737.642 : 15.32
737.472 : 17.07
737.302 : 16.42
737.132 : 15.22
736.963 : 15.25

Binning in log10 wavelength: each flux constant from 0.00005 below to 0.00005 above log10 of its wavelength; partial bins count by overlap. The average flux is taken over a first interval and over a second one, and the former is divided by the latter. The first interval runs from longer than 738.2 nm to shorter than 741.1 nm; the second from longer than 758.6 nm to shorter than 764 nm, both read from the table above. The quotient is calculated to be 1.01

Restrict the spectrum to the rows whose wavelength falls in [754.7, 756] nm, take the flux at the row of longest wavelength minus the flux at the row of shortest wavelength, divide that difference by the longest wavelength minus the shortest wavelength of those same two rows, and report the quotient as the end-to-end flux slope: 1.1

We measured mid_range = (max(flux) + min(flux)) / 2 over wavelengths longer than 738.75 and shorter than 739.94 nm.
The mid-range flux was 14.9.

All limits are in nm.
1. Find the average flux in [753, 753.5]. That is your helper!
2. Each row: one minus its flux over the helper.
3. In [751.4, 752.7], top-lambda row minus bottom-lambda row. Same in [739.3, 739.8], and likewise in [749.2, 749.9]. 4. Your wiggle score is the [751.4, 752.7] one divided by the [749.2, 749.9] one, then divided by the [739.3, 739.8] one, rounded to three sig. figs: -126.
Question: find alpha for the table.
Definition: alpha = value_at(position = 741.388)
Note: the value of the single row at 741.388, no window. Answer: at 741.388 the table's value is 15.07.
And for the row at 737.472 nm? 17.07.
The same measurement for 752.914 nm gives 17.02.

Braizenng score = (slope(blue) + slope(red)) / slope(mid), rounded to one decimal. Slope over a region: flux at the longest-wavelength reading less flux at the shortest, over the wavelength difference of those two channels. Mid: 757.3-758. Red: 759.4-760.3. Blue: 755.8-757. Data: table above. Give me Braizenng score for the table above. 1.4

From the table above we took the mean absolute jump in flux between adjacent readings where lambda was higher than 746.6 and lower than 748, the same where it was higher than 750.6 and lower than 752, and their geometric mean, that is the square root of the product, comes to 1.20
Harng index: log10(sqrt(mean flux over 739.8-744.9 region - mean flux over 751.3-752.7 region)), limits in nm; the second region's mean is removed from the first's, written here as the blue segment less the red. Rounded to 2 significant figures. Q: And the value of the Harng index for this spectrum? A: -0.17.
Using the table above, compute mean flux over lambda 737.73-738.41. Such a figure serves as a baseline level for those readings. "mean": 15.4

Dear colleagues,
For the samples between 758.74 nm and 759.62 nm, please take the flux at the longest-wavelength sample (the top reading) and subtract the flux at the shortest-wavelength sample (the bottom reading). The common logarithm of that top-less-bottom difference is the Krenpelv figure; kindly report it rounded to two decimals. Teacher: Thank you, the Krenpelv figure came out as -0.13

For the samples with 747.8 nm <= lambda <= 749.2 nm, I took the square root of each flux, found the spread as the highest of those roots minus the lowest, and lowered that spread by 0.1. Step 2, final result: 1.1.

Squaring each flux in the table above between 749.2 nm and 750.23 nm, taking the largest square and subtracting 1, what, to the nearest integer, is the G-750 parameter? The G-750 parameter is 253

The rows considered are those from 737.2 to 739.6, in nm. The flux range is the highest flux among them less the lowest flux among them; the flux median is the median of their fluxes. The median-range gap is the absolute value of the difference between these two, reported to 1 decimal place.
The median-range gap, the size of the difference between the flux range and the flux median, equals 11.8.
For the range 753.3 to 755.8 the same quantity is 9.2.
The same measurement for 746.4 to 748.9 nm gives 7.5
